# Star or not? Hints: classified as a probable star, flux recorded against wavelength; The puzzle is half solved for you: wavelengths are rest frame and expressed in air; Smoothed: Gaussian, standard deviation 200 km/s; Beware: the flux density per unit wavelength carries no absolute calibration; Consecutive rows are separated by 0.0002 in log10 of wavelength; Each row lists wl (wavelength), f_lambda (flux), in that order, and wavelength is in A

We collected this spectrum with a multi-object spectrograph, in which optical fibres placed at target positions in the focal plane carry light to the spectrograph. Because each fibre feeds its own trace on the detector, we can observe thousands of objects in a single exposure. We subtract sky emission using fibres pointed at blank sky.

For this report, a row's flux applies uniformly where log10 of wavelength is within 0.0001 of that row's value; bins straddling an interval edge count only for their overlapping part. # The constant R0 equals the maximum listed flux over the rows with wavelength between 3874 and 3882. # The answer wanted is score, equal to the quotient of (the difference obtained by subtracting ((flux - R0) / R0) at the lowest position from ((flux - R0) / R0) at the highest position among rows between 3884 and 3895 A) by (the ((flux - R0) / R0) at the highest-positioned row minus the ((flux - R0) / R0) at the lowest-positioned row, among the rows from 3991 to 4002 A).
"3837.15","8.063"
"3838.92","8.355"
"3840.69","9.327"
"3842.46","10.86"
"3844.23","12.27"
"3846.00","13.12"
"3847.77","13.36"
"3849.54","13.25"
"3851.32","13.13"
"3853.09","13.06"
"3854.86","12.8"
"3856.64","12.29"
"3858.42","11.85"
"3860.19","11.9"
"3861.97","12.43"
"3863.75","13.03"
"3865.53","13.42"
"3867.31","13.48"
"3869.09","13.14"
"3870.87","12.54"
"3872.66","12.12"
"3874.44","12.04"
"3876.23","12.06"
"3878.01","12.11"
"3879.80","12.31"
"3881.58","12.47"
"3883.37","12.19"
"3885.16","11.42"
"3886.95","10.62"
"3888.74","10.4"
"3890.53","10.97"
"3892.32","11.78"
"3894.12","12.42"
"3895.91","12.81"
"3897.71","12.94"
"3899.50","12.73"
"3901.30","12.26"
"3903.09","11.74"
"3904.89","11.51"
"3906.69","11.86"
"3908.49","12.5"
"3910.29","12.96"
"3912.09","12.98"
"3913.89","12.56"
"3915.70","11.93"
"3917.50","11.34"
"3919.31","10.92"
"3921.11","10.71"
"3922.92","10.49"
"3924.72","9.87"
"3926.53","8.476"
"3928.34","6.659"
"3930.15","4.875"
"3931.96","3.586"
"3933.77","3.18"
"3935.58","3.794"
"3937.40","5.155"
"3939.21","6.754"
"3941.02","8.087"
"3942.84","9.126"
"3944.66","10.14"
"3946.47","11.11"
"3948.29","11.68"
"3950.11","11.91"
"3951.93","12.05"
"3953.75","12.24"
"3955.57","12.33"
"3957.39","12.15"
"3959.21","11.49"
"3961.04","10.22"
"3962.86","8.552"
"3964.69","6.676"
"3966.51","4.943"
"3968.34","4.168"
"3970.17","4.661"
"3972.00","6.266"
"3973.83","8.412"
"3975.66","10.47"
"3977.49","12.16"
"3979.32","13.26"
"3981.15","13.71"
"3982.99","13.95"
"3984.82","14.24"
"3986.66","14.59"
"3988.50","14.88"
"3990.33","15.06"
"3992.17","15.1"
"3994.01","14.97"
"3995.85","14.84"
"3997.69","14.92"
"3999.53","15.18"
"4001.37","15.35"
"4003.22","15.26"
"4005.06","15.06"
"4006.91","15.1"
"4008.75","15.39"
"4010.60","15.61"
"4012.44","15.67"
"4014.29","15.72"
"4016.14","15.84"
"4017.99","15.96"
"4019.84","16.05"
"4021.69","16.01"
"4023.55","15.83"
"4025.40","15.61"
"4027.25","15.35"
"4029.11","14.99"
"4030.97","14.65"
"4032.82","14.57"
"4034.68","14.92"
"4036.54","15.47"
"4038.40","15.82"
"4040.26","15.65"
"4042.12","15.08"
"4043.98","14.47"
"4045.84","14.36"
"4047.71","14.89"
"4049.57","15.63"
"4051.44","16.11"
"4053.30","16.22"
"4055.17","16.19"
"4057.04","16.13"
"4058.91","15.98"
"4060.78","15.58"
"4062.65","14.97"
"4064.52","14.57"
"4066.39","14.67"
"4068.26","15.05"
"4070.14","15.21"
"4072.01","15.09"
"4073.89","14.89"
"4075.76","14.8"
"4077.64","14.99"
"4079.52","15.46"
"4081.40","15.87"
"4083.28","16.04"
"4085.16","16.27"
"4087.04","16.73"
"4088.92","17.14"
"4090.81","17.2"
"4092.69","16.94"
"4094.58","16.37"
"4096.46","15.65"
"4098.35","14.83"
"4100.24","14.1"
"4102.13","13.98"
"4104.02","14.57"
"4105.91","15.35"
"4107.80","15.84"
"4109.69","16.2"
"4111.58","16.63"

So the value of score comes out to 4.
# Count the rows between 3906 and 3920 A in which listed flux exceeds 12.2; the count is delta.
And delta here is 4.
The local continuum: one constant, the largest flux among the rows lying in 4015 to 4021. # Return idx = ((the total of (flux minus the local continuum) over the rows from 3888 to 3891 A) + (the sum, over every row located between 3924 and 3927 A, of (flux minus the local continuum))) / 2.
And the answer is -12.2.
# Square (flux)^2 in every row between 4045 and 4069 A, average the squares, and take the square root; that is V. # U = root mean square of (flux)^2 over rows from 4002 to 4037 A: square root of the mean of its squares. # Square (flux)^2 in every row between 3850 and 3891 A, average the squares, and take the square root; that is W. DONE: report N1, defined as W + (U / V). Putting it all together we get 153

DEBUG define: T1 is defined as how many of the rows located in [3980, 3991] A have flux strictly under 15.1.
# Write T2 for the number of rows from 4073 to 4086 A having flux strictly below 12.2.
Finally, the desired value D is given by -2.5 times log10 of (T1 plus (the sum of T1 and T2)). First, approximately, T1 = 6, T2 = 0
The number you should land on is -2.70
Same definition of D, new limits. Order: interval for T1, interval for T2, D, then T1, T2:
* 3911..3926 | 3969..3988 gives -3.31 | 8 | 5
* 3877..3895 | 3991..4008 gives -3.25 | 10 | 0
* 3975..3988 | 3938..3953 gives -3.36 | 7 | 8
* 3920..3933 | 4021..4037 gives -2.87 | 7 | 0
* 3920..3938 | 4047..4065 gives -3.25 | 10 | 0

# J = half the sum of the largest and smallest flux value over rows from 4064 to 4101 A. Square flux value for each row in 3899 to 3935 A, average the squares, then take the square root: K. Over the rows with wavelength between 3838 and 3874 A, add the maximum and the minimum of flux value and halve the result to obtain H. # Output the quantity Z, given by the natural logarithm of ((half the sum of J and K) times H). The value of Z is 5.0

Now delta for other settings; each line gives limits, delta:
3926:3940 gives 0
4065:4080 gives 8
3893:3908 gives 5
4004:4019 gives 8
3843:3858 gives 8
